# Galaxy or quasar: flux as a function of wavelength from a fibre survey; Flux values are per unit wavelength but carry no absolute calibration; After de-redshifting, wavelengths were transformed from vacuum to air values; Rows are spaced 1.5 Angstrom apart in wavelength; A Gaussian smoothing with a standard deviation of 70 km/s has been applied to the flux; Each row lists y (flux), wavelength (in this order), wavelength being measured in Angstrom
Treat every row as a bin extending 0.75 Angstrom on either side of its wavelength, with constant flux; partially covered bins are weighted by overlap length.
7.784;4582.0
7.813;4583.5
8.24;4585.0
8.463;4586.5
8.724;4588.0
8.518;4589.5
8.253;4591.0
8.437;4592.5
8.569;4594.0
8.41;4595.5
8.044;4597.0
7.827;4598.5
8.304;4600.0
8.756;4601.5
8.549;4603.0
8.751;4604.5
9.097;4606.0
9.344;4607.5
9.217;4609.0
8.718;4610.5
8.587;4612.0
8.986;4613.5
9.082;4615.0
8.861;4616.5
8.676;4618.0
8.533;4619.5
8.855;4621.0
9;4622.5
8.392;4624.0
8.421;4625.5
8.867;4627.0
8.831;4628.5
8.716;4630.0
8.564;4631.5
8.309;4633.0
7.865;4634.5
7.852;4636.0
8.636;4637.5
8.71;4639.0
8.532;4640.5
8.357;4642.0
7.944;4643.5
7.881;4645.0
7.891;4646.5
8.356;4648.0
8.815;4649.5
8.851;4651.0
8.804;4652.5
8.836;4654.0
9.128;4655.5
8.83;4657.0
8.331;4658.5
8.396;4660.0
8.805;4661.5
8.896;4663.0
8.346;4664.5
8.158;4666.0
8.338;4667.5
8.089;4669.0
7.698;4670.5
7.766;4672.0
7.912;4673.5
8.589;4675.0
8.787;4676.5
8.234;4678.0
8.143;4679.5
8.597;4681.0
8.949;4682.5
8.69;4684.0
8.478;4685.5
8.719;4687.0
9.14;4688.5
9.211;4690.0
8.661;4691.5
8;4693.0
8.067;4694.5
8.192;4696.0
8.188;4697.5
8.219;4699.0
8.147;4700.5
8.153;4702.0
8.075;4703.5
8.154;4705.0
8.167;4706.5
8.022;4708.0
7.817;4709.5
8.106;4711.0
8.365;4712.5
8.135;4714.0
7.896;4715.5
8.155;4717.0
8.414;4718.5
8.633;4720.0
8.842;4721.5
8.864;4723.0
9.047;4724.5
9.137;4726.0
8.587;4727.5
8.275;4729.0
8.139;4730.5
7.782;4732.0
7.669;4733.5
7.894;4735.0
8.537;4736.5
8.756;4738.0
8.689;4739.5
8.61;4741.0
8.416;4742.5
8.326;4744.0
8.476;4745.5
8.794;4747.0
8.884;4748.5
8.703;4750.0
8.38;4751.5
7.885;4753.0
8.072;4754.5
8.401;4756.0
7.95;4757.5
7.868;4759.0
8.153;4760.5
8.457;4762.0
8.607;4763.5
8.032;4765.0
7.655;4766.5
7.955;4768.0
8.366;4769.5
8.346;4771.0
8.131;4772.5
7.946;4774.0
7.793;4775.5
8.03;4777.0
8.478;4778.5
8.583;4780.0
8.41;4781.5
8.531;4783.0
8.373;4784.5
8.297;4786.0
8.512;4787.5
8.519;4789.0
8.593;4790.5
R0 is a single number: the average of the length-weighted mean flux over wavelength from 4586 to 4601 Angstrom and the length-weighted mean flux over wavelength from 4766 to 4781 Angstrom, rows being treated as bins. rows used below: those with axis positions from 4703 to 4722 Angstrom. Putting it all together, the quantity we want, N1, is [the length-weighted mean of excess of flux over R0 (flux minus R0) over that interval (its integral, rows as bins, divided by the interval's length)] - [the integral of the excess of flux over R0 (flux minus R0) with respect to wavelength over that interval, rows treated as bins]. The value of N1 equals 0.8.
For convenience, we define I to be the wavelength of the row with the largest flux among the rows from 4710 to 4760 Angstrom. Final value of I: 4726.0 Angstrom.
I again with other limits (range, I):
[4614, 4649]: 4615.0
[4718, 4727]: 4726.0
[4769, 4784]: 4780.0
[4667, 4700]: 4690.0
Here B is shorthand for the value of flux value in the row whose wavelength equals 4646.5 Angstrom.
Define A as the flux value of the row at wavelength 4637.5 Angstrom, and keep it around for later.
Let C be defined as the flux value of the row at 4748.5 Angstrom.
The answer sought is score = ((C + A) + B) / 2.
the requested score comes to 12.7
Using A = 8.636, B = 7.891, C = 8.884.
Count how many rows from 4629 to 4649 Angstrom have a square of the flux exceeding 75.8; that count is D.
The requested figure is 2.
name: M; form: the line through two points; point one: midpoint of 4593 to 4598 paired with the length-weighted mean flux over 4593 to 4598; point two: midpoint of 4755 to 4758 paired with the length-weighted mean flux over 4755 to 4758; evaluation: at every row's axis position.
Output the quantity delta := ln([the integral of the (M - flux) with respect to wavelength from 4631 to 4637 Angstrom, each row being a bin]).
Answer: -0.2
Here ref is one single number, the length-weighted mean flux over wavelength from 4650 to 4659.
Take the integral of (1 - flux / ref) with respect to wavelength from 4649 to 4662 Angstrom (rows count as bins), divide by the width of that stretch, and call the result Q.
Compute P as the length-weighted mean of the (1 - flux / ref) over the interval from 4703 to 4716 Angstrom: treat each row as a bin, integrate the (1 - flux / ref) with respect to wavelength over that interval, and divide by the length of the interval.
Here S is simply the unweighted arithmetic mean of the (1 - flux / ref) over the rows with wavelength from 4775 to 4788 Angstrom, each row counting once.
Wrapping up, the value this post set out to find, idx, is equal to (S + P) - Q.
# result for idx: 0.13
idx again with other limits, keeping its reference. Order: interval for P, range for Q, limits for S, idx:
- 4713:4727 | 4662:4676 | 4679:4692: -0.03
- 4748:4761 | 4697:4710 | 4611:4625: -0.01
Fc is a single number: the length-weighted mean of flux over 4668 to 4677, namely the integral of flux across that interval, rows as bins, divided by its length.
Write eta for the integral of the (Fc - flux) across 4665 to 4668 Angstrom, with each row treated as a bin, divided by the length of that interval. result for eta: -0.12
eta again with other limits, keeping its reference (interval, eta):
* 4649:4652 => -0.70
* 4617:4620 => -0.50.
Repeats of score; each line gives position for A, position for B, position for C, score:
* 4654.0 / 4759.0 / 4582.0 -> 12.2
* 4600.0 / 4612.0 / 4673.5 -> 12.4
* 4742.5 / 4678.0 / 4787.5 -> 12.6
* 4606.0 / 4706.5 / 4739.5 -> 13.0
